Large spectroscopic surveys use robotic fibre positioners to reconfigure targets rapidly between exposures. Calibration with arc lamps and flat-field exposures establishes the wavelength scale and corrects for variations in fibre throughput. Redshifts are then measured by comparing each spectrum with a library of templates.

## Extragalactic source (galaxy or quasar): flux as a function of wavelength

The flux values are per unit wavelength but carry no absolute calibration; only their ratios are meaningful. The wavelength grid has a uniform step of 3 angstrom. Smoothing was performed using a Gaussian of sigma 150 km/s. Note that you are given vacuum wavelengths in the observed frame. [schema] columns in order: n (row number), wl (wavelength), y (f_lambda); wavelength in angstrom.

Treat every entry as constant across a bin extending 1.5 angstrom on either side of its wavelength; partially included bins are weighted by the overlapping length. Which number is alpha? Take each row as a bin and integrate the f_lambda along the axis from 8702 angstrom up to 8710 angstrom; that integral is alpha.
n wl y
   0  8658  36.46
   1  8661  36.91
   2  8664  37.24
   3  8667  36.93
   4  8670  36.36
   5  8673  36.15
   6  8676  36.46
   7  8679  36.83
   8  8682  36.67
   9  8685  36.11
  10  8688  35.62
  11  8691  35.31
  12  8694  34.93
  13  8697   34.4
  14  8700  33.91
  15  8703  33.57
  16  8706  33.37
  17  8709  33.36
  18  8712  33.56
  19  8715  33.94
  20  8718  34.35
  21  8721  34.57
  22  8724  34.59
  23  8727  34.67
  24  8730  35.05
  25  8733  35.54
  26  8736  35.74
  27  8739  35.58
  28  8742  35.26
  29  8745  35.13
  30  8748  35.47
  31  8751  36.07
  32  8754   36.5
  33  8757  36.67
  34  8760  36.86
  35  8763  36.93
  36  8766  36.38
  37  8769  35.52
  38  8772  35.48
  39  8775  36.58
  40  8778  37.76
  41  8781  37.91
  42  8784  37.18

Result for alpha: 267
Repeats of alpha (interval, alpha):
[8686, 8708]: 758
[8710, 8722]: 409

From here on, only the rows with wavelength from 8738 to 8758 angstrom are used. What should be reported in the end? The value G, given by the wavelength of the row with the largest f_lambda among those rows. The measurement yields 8757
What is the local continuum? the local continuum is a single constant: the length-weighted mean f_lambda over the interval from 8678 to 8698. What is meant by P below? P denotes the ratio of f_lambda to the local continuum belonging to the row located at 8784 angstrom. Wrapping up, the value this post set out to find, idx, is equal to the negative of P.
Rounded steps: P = 1.04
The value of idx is -1.04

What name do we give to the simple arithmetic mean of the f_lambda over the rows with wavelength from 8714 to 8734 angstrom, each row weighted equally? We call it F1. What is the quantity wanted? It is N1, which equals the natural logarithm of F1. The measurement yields 3.55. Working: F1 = 34.7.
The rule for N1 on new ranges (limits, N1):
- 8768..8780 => 3.59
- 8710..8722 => 3.53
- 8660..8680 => 3.60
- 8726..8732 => 3.55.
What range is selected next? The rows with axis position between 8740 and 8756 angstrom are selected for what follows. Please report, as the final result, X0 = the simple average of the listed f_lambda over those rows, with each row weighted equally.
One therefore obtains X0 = 35.7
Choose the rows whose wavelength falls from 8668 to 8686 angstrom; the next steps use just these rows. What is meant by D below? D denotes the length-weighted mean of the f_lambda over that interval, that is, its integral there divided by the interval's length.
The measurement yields 36.5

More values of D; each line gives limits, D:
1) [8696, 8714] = 33.7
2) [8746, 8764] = 36.4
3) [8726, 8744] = 35.3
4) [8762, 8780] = 36.5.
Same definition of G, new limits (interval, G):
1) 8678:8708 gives 8679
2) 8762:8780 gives 8778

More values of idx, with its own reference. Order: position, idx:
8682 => -1.03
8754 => -1.02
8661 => -1.03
